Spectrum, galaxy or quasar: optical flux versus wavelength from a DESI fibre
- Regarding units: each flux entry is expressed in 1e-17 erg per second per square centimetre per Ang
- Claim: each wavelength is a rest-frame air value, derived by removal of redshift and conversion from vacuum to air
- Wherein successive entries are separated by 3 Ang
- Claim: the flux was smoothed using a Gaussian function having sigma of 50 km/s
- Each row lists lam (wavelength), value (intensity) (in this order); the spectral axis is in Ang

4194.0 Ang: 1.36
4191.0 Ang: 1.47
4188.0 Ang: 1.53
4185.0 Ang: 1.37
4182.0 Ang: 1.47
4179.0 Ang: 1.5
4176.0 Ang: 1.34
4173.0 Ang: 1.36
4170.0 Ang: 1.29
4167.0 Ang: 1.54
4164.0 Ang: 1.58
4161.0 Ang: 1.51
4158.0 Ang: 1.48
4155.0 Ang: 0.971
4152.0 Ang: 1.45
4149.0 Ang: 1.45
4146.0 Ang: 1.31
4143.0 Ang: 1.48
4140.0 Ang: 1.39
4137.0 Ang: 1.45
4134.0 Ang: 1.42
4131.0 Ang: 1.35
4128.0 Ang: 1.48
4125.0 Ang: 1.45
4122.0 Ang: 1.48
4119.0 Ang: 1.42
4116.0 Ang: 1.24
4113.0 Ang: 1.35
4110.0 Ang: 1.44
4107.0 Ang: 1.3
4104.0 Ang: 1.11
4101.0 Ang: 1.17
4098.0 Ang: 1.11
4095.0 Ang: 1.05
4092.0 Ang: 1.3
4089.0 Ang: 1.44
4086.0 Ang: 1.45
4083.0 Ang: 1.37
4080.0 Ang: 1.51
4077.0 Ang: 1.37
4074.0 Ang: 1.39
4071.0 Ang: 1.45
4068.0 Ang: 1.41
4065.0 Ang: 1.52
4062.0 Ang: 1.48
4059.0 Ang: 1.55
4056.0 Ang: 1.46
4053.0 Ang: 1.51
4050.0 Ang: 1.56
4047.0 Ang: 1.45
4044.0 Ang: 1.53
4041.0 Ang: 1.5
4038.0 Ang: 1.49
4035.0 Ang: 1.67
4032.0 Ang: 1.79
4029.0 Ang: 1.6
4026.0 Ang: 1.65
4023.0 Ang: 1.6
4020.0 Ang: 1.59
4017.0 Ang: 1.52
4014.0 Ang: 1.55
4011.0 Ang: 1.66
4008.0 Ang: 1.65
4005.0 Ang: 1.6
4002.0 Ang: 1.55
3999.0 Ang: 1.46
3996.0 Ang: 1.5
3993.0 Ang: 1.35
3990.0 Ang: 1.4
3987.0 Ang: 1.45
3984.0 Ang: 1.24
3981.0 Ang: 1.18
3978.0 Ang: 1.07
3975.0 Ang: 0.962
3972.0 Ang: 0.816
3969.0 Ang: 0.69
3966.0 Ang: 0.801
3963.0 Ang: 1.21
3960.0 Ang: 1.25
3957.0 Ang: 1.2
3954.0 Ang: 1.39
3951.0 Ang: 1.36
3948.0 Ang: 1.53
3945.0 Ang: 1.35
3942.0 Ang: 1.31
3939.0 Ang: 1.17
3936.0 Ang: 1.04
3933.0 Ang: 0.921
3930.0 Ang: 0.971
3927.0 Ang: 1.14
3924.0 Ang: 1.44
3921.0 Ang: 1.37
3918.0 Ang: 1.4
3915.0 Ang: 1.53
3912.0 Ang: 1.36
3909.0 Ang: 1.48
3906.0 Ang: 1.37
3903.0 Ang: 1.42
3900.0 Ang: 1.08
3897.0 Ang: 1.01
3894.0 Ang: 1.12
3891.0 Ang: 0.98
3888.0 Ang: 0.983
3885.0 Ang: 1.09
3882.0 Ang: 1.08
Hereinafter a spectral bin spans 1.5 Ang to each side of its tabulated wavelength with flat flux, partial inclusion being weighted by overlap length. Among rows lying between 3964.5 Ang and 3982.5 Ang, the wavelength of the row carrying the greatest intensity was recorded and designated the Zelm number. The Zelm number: 3981.0 Ang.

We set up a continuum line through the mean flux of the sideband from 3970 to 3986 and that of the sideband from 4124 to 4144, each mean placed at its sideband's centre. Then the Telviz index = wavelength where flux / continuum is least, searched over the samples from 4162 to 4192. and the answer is 4170.0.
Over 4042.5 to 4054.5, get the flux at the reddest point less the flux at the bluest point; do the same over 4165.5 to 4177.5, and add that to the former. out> -0.22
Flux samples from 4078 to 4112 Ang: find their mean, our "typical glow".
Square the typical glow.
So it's 1.68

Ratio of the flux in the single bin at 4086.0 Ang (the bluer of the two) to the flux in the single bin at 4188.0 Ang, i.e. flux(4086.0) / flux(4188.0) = 0.95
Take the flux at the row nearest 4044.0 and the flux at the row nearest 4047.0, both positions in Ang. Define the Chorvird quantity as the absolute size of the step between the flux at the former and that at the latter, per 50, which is 0.0016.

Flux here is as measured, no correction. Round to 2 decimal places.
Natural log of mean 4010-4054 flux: 0.46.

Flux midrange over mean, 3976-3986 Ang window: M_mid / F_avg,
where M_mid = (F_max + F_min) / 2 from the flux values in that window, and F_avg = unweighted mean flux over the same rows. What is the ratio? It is 0.99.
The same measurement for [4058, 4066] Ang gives 1.00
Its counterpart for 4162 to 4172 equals 0.98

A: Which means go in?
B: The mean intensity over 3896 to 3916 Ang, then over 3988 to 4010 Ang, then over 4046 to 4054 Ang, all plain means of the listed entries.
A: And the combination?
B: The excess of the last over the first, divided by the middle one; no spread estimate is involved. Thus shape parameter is 0.12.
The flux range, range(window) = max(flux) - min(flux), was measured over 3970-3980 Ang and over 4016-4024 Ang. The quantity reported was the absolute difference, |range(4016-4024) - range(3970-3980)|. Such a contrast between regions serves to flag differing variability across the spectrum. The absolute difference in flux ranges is 0.17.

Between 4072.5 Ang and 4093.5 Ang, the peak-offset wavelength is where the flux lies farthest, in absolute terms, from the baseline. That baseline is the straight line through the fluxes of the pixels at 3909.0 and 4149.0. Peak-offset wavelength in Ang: 4092.0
